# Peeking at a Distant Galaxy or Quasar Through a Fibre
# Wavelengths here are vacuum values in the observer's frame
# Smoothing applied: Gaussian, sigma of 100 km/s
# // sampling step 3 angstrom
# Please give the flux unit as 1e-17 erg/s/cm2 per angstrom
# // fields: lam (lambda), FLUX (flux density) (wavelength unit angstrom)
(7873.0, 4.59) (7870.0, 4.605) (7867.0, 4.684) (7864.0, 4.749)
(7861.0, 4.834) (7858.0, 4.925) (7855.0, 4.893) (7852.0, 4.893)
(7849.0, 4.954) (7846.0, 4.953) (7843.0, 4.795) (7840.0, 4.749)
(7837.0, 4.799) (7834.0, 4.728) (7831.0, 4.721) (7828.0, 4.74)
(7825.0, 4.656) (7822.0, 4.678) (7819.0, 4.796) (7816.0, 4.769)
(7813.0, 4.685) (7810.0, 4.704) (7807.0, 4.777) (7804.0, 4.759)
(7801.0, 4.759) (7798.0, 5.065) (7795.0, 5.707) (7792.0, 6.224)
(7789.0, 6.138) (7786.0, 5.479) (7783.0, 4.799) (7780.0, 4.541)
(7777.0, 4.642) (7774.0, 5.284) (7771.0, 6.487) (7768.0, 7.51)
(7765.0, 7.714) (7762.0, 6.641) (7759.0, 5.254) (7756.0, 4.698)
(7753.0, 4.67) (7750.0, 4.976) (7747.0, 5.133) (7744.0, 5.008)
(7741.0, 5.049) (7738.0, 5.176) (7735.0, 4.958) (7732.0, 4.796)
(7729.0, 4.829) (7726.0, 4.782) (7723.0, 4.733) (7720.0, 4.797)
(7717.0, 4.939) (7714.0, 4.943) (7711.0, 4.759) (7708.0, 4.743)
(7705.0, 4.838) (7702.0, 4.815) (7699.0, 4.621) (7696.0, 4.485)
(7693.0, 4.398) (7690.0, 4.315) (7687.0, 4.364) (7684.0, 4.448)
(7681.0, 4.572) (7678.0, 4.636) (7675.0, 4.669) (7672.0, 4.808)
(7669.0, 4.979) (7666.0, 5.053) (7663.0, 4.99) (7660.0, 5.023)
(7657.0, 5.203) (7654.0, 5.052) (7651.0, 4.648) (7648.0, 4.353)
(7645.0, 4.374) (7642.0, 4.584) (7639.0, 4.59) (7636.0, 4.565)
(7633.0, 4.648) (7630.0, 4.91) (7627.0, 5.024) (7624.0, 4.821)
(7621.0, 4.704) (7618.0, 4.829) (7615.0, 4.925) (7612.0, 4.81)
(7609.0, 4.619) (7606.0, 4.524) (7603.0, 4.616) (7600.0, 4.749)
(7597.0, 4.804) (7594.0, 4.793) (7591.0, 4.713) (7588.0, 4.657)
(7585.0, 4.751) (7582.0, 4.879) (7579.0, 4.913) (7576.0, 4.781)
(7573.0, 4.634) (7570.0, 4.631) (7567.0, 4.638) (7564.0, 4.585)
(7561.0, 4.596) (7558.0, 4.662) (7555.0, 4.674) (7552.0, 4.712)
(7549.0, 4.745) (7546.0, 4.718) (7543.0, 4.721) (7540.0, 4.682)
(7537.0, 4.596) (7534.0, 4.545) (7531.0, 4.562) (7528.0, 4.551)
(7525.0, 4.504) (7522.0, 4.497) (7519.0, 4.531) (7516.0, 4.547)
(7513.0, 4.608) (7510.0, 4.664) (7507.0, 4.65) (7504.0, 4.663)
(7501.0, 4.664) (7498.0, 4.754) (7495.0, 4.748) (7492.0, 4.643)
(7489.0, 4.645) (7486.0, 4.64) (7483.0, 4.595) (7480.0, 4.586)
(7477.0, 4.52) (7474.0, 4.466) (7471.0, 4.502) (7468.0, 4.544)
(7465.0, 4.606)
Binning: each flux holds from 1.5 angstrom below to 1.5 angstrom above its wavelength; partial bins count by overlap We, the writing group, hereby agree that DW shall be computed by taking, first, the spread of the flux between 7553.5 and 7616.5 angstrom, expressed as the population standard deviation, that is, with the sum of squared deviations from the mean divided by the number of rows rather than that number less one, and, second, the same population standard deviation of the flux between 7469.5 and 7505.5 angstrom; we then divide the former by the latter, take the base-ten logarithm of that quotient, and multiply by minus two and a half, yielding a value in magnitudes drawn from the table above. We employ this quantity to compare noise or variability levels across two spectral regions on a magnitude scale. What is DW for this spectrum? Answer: -0.26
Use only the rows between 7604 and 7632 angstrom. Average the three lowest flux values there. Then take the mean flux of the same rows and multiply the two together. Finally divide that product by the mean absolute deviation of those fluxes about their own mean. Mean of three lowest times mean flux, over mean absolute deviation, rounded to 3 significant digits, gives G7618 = 184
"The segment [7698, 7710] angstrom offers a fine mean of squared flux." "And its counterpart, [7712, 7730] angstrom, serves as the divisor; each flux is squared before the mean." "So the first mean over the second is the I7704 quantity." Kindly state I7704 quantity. 0.97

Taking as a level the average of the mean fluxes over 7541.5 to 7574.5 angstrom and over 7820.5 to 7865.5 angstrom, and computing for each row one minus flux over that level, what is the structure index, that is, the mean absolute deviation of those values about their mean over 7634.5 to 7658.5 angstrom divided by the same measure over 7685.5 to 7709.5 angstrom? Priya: 1.3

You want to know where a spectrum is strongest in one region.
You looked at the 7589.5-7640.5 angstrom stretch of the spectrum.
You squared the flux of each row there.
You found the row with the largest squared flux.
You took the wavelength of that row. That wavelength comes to 7627.0 angstrom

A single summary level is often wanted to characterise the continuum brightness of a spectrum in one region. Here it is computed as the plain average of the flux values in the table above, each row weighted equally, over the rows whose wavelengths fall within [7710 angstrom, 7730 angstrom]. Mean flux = 4.83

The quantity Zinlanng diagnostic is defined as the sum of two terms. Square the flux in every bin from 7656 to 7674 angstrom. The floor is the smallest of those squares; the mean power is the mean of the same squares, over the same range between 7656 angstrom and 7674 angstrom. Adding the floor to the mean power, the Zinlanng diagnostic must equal 48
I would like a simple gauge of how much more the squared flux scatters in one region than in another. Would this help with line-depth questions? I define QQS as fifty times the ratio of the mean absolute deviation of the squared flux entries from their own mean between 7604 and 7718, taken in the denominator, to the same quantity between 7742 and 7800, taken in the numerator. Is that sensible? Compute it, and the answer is 251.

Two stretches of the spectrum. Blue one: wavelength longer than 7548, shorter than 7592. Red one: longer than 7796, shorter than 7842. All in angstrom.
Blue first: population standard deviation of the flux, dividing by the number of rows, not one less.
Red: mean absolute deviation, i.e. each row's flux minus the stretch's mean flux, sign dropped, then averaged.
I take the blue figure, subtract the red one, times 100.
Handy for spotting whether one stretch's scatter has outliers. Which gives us 4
